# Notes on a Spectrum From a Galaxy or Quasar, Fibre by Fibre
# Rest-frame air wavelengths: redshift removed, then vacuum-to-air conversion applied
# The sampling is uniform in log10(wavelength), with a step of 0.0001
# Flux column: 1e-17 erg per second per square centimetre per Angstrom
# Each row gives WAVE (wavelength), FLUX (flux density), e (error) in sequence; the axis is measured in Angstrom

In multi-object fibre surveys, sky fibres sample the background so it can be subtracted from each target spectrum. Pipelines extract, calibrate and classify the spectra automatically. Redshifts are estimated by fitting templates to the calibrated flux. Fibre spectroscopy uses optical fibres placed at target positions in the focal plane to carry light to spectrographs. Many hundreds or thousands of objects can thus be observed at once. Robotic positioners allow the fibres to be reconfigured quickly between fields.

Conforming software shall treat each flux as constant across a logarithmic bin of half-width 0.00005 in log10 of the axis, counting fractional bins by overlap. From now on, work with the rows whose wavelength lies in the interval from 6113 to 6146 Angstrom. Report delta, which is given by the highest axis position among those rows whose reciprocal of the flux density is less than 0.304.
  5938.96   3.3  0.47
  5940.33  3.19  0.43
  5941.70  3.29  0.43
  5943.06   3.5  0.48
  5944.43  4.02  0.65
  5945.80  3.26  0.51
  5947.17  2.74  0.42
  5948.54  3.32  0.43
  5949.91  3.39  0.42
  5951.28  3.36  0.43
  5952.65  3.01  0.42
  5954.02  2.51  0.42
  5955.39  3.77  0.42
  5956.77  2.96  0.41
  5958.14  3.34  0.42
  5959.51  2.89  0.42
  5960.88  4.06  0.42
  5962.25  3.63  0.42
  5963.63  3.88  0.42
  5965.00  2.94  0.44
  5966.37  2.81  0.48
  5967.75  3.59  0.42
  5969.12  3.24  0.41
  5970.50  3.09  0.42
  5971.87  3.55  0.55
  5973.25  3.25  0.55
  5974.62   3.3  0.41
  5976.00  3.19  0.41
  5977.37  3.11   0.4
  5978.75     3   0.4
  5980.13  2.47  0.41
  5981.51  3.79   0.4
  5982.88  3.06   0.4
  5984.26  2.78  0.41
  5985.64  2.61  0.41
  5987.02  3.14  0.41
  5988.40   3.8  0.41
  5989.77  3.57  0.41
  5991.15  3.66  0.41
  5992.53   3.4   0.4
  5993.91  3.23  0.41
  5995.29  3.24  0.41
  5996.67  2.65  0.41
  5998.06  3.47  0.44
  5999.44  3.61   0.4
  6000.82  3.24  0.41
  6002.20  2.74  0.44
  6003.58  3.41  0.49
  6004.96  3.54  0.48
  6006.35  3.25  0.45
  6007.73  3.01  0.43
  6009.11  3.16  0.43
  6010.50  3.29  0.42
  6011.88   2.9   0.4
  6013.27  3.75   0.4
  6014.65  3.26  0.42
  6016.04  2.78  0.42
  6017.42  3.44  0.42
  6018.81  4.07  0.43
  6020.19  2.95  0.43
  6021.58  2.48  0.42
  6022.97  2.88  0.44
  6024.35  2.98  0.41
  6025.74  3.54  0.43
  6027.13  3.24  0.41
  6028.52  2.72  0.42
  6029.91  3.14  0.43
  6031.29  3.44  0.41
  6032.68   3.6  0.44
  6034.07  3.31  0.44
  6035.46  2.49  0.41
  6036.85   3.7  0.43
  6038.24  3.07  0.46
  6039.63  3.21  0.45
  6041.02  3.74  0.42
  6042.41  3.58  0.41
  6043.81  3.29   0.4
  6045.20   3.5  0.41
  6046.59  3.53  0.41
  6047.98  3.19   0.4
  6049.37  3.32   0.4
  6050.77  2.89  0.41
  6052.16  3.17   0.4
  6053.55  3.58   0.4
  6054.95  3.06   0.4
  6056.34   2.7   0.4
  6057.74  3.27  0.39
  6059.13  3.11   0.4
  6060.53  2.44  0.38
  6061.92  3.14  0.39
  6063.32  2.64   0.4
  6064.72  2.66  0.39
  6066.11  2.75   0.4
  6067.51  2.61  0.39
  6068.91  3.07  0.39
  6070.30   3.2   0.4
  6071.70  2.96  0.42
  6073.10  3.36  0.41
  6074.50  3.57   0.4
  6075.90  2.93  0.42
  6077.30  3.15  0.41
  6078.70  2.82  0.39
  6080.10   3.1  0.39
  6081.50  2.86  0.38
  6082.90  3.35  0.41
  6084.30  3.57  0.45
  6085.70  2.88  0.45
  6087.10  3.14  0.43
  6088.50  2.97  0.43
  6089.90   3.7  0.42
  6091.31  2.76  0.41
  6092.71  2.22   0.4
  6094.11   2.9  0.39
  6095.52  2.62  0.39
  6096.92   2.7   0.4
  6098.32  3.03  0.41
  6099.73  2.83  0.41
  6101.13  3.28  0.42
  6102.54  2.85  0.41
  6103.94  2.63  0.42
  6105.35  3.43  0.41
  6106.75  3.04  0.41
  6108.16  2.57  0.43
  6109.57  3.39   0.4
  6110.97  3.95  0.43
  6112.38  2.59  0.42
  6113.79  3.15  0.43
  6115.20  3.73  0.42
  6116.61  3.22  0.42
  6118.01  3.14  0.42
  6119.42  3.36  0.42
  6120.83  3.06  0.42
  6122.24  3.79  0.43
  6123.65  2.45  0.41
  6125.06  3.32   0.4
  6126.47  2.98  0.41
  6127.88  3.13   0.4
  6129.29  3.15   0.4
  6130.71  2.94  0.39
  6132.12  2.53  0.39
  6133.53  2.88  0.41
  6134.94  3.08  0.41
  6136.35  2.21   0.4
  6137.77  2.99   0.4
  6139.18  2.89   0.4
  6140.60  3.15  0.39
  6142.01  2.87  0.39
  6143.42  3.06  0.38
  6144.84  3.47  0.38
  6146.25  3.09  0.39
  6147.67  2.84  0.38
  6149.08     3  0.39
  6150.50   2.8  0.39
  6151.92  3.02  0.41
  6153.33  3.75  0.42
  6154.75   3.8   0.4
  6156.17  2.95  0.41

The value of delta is 6144.84 Angstrom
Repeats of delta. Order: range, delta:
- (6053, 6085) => 6084.30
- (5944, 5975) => 5974.62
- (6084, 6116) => 6115.20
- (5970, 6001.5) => 5999.44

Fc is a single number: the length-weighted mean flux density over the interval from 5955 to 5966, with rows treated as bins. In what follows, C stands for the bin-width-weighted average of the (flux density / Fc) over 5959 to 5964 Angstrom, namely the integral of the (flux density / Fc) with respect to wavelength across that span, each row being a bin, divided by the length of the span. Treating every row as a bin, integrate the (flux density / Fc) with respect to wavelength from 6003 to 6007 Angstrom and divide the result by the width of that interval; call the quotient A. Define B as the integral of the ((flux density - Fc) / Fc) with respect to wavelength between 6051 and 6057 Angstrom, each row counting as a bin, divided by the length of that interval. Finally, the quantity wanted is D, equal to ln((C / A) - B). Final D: 0.14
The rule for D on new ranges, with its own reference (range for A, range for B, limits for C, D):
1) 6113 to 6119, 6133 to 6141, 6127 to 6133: 0.05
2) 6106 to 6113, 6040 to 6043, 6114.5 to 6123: 0.02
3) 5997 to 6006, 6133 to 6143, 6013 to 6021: 0.16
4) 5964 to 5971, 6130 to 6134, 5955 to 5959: 0.20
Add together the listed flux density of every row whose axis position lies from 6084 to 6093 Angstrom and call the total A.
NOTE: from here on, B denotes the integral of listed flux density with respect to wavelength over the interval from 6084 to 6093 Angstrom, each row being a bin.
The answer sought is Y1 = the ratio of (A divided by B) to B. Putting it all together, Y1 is 0.028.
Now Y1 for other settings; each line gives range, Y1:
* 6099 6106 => 0.034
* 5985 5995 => 0.021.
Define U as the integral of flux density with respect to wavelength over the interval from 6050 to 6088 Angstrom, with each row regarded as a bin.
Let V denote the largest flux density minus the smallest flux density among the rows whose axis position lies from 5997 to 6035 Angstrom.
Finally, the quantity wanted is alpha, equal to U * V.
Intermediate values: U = 115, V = 1.59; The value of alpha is 183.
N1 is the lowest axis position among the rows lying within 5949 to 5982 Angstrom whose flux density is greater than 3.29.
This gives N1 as 5949.91 Angstrom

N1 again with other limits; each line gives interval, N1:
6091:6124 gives 6105.35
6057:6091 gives 6073.10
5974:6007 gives 5974.62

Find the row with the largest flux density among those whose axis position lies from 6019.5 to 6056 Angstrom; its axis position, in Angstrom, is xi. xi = 6041.02 Angstrom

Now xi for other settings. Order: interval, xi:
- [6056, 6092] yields 6089.90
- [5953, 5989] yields 5960.88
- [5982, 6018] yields 5988.40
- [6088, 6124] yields 6110.97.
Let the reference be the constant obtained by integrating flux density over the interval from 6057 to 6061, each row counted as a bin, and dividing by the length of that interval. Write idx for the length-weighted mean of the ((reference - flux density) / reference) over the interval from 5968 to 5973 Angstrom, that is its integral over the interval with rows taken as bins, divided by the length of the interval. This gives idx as -0.12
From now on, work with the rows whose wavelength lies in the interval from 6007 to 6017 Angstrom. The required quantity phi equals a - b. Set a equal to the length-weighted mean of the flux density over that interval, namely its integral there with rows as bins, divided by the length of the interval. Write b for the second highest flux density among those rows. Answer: -0.116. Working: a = 3.2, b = 3.29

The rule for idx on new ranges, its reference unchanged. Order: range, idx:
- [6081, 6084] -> -0.07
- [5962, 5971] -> -0.11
